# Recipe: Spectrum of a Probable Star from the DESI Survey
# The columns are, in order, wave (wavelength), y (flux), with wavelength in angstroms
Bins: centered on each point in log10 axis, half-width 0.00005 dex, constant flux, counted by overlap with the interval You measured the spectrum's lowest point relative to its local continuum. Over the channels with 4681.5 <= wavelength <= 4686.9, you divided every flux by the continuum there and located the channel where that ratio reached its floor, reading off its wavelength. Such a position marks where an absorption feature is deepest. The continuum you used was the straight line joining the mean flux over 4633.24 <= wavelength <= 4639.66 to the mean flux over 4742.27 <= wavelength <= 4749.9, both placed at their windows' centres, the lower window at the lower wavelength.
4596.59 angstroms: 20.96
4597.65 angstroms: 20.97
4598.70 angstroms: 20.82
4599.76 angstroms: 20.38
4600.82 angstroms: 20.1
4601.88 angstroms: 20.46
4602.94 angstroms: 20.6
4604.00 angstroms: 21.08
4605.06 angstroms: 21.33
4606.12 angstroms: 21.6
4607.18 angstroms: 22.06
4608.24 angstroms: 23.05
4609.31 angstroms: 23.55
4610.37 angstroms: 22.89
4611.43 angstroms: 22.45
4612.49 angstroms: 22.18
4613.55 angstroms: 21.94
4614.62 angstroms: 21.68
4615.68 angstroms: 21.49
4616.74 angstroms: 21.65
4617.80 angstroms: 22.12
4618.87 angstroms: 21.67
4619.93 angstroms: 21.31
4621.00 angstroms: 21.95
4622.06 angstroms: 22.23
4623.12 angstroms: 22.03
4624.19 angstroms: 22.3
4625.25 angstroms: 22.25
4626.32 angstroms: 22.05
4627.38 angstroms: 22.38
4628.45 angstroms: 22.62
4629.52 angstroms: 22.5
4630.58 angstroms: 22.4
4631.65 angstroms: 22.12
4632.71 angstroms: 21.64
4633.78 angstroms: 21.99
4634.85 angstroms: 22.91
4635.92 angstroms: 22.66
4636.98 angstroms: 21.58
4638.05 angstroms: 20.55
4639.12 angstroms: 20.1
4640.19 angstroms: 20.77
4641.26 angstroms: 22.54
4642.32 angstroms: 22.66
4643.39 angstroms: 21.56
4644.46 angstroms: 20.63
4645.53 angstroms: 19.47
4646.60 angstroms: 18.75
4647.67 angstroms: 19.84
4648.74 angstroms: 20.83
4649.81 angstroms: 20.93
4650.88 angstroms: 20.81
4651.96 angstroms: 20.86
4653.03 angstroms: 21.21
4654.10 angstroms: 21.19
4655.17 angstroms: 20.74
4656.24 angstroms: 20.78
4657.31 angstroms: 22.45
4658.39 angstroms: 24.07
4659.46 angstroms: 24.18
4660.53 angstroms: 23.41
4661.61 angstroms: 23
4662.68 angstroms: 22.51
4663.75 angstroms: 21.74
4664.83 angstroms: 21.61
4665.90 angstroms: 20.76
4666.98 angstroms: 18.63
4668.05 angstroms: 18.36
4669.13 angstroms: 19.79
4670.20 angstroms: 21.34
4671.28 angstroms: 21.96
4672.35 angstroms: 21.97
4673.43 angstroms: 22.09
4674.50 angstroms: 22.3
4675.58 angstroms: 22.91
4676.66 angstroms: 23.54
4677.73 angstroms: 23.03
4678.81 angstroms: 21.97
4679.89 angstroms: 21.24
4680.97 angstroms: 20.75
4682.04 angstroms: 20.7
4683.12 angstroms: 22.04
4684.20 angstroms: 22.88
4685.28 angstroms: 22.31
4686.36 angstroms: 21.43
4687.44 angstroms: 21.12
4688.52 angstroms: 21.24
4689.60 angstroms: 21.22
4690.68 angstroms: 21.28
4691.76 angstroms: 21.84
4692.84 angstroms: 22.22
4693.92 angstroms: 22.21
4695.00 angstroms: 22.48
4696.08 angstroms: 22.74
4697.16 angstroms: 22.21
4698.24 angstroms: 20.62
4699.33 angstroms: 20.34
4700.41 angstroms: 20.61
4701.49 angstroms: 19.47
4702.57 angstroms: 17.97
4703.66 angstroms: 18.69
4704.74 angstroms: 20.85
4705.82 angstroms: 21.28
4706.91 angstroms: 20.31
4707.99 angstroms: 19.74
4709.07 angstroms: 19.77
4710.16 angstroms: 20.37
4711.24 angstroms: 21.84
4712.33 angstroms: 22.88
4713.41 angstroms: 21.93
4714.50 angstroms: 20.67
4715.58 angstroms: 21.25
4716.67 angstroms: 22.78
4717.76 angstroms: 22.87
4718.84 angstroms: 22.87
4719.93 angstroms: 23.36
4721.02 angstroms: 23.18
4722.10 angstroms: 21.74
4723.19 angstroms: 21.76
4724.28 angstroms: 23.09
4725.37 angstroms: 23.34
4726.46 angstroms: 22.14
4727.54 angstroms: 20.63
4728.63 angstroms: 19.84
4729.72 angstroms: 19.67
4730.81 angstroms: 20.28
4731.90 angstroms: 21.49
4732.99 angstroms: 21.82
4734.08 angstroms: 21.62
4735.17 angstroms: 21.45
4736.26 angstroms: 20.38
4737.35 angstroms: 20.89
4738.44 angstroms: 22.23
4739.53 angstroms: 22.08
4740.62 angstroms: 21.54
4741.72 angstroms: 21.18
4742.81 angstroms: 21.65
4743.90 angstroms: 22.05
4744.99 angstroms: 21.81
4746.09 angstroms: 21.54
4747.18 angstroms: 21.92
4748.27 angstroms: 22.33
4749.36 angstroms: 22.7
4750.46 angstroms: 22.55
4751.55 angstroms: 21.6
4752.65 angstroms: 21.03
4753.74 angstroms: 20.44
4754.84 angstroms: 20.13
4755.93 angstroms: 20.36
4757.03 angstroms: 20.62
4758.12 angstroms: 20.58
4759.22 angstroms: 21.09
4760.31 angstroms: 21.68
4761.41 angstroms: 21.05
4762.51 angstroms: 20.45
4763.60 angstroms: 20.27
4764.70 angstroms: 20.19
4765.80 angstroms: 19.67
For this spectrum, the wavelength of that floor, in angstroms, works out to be 4682.04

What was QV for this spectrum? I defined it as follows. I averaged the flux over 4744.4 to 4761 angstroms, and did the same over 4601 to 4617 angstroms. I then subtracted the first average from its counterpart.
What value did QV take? 0.5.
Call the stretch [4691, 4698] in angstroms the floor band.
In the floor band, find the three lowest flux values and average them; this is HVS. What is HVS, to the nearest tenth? 22.1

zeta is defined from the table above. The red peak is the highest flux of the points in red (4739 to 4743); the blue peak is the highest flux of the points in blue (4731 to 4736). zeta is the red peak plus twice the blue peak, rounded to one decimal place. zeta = 65.7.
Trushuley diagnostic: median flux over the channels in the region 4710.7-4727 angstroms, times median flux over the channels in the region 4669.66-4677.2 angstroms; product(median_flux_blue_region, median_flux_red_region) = 503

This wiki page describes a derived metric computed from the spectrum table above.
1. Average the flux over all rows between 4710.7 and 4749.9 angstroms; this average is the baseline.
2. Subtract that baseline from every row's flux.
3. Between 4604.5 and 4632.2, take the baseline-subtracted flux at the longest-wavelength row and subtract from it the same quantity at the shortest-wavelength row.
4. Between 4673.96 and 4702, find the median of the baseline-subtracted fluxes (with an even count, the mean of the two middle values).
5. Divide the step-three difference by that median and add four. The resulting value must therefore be 12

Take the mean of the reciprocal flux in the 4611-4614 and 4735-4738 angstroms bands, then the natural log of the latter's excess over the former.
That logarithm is -5.9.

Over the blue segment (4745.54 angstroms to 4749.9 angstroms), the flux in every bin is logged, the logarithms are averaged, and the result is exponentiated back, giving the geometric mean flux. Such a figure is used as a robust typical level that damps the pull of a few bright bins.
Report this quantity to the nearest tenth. 22.1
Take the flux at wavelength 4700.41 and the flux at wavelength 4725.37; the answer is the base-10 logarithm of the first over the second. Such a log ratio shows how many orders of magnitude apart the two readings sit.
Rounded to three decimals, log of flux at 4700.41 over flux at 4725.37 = -0.054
